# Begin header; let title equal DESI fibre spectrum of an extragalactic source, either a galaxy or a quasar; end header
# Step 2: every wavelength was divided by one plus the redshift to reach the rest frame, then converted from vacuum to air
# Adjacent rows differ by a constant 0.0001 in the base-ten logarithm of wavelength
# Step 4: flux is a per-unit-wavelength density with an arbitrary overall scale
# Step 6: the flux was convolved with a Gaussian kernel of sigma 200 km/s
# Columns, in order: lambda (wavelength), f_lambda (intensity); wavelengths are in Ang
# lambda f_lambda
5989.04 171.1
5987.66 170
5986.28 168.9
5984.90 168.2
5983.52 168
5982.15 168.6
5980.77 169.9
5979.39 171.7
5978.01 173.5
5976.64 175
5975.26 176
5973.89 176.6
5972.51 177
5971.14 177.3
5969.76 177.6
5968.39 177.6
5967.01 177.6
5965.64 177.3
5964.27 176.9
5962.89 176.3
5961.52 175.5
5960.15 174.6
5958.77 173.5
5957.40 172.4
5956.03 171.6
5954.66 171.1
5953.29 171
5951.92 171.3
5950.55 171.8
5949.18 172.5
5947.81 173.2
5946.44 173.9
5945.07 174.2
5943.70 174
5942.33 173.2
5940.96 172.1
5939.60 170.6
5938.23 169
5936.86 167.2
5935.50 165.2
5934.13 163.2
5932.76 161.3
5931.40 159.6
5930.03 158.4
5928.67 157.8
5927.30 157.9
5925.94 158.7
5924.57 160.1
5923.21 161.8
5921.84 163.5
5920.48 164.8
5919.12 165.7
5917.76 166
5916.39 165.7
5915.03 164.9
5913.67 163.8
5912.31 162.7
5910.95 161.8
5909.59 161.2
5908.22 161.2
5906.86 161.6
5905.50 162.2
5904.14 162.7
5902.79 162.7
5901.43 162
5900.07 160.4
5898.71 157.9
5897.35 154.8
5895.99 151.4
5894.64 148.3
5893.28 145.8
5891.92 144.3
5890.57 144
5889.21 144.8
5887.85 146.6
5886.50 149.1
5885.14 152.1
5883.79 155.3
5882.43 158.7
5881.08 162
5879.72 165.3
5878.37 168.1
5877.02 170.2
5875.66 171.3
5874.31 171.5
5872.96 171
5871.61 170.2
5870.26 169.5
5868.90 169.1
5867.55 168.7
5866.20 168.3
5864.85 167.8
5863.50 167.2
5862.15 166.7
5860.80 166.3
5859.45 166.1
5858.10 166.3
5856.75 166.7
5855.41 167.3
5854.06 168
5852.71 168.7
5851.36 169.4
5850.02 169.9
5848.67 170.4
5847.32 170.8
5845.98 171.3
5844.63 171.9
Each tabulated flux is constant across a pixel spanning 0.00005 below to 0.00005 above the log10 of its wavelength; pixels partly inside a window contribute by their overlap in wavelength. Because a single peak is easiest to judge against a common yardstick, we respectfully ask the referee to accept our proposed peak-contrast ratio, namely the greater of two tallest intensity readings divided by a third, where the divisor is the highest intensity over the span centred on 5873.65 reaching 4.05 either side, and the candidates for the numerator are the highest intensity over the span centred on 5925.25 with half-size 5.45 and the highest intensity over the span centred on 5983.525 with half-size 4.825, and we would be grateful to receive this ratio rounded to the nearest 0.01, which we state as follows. 1.00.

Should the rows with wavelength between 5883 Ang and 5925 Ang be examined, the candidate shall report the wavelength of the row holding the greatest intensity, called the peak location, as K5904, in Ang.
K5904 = 5917.76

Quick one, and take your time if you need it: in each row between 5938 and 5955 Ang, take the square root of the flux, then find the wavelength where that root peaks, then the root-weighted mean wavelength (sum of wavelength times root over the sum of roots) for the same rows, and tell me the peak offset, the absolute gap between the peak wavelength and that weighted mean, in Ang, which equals 1.4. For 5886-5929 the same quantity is 10.0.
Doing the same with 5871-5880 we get 1.3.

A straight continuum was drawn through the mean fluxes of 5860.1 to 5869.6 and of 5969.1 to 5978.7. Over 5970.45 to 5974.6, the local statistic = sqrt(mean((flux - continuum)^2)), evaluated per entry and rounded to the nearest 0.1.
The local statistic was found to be 1.0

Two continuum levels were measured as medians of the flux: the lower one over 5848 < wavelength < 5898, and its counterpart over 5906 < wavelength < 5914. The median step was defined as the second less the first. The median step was -5.0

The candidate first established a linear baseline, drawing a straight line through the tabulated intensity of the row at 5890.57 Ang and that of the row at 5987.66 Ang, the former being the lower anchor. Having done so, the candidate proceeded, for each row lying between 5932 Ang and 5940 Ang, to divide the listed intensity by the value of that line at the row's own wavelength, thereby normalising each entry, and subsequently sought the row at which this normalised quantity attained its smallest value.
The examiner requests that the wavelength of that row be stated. 5932.76 Ang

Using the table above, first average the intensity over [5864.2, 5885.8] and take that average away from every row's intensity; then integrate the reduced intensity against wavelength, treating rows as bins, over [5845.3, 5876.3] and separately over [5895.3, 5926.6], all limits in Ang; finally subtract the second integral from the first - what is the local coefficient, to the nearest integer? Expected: 224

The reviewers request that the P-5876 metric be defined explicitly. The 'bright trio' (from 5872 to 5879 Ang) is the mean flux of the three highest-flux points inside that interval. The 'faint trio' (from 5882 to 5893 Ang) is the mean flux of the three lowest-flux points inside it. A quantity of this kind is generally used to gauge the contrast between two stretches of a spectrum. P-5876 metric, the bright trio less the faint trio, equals 27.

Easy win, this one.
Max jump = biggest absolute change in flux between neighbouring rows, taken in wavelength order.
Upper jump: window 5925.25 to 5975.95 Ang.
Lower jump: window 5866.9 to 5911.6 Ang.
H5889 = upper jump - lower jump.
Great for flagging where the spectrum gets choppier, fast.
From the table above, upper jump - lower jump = -1.4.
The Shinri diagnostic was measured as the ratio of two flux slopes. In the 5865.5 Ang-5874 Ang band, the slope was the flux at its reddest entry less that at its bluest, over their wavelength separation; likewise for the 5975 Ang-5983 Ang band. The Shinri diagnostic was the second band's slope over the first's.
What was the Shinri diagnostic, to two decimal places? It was -2.69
